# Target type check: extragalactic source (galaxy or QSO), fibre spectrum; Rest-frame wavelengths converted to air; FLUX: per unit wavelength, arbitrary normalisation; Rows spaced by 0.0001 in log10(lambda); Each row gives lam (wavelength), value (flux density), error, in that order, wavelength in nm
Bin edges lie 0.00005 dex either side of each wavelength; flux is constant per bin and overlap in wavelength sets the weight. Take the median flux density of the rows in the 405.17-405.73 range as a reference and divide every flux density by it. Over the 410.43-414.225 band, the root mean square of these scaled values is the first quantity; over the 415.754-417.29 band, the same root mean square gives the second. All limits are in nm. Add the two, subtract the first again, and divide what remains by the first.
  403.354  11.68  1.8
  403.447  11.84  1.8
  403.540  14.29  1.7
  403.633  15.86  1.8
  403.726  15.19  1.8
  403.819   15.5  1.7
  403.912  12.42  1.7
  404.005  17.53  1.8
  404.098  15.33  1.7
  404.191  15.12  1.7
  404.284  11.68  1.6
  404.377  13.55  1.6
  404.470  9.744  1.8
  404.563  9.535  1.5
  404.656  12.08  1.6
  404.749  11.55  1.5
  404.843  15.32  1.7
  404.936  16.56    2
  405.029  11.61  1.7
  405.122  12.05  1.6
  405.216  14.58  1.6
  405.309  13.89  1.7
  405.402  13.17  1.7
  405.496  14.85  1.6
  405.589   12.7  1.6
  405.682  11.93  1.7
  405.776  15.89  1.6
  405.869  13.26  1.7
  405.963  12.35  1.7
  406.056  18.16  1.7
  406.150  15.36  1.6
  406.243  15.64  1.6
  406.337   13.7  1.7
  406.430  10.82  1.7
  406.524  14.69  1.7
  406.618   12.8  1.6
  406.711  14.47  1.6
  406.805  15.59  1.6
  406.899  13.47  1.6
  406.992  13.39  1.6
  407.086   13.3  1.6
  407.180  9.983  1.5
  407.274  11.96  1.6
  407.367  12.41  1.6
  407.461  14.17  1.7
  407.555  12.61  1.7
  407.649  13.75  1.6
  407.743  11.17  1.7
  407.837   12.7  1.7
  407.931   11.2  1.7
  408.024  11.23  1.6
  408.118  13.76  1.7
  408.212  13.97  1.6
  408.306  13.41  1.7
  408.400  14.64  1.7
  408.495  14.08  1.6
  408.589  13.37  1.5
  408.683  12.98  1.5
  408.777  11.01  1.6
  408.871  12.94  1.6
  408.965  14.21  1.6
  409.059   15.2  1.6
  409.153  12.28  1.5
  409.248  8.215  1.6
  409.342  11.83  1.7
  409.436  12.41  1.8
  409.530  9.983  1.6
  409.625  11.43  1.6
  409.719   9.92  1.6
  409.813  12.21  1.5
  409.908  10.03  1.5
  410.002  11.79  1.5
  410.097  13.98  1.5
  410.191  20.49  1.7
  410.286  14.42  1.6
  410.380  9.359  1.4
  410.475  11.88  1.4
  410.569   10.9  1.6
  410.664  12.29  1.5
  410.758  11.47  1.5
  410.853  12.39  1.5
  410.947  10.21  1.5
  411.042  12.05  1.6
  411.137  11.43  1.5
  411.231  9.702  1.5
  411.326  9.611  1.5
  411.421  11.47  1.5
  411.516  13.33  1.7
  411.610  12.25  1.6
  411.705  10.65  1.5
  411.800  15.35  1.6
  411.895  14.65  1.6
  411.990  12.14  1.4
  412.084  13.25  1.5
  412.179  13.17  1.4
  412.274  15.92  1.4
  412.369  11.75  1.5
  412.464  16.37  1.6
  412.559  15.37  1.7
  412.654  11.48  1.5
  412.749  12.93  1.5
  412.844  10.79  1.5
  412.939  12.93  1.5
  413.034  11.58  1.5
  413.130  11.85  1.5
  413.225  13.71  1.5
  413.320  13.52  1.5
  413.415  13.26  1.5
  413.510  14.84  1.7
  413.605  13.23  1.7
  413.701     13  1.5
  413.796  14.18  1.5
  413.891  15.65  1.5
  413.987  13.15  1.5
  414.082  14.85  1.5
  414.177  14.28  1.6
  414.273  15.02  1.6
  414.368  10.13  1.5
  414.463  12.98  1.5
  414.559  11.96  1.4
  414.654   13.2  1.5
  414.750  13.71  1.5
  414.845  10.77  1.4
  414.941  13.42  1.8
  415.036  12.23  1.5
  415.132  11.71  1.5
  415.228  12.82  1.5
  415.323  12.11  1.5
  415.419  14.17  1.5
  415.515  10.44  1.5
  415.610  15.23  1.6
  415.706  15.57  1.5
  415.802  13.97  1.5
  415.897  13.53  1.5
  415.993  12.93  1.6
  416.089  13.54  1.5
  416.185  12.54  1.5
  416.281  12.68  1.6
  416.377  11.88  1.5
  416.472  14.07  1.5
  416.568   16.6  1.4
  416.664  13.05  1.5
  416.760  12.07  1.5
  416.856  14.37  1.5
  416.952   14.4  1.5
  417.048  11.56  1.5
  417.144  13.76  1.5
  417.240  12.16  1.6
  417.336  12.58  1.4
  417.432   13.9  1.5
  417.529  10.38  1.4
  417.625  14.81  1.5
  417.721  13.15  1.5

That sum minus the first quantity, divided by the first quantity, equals 1.03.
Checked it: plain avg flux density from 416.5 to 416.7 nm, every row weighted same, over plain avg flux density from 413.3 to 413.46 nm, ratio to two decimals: 1.11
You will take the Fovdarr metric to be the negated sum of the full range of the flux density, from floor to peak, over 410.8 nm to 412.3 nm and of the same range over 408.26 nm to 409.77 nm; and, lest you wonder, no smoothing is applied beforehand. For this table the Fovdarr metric -13.3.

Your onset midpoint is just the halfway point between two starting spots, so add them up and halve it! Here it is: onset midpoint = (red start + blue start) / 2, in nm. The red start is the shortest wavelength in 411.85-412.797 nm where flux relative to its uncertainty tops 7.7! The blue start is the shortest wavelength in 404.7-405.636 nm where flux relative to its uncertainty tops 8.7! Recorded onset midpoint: 408.37 nm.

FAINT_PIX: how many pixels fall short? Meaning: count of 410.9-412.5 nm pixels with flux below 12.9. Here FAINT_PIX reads 10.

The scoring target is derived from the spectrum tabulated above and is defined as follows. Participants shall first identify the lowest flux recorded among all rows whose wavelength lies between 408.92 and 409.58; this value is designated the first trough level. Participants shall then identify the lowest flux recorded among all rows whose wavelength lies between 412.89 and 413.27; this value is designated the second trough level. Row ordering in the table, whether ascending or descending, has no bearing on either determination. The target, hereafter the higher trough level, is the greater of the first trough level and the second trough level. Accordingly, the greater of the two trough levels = 11.6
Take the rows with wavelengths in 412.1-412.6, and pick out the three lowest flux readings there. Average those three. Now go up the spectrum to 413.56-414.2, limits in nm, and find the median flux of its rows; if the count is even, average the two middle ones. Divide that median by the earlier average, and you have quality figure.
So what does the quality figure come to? 1.06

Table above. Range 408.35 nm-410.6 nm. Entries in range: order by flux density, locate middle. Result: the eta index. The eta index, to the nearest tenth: 12.2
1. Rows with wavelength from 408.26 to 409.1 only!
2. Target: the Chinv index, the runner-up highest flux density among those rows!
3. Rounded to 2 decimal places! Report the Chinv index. 14.64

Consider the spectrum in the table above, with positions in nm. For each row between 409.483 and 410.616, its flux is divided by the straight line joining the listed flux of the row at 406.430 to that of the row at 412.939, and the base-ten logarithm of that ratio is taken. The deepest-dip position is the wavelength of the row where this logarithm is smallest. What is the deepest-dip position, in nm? 410.380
